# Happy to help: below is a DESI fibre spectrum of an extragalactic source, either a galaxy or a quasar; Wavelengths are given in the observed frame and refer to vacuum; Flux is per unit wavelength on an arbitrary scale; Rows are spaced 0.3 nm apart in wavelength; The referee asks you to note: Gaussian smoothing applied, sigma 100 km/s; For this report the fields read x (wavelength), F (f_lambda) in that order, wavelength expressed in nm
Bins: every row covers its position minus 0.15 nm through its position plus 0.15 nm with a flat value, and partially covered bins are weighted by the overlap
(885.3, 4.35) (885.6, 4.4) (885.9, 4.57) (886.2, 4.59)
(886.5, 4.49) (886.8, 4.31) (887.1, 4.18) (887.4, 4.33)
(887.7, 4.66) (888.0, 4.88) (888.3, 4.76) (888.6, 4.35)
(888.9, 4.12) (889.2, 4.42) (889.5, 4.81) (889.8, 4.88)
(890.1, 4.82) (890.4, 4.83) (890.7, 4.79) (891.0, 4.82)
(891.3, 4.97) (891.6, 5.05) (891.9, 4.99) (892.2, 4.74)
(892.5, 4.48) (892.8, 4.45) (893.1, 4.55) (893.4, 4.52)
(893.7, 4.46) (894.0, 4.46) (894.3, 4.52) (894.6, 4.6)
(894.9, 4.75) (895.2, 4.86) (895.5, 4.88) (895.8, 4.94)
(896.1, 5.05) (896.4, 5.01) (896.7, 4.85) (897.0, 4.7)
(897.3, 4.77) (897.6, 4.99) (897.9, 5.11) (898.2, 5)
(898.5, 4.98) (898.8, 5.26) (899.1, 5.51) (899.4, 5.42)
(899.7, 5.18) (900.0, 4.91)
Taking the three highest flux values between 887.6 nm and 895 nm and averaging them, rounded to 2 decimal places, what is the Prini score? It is 5.00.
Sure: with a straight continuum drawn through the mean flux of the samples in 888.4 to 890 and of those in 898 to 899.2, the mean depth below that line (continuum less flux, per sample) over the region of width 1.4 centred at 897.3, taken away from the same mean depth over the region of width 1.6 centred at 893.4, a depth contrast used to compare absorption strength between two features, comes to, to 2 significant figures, 0.12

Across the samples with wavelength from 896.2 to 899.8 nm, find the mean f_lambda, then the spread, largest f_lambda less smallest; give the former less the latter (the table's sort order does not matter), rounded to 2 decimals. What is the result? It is 4.25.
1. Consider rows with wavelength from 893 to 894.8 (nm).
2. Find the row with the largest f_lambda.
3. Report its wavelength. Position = 894.6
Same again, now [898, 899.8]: 899.1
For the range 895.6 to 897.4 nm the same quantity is 896.1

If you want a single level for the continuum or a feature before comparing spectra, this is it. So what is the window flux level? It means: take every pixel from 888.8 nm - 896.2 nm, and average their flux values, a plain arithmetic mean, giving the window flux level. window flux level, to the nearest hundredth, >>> 4.71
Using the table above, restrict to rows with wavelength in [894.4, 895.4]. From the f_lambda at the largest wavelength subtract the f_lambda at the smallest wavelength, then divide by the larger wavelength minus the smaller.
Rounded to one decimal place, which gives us 0.4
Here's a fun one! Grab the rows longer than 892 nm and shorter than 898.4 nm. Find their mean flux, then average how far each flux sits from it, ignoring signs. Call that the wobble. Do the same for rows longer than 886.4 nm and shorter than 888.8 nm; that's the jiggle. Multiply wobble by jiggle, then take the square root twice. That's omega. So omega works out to 0.443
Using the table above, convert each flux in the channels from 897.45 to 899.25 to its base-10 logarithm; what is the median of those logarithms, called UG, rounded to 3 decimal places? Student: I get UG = 0.704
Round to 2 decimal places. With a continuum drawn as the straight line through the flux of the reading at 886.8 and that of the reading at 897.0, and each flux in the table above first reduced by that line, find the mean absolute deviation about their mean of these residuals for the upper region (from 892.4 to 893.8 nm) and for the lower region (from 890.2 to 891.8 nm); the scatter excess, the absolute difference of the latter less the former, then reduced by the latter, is -0.03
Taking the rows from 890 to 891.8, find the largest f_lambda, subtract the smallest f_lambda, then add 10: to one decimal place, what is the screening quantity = 10.3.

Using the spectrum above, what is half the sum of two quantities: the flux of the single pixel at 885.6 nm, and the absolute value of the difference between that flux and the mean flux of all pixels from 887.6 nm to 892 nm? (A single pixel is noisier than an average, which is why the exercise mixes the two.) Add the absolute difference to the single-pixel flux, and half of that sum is 2.37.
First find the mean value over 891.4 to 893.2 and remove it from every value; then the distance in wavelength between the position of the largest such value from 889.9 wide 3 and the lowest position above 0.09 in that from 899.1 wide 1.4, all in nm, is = 7.20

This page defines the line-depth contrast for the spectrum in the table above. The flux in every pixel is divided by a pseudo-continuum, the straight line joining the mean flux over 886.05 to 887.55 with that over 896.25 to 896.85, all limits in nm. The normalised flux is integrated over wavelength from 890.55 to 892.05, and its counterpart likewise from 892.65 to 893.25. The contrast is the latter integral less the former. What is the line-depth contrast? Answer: -1.0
